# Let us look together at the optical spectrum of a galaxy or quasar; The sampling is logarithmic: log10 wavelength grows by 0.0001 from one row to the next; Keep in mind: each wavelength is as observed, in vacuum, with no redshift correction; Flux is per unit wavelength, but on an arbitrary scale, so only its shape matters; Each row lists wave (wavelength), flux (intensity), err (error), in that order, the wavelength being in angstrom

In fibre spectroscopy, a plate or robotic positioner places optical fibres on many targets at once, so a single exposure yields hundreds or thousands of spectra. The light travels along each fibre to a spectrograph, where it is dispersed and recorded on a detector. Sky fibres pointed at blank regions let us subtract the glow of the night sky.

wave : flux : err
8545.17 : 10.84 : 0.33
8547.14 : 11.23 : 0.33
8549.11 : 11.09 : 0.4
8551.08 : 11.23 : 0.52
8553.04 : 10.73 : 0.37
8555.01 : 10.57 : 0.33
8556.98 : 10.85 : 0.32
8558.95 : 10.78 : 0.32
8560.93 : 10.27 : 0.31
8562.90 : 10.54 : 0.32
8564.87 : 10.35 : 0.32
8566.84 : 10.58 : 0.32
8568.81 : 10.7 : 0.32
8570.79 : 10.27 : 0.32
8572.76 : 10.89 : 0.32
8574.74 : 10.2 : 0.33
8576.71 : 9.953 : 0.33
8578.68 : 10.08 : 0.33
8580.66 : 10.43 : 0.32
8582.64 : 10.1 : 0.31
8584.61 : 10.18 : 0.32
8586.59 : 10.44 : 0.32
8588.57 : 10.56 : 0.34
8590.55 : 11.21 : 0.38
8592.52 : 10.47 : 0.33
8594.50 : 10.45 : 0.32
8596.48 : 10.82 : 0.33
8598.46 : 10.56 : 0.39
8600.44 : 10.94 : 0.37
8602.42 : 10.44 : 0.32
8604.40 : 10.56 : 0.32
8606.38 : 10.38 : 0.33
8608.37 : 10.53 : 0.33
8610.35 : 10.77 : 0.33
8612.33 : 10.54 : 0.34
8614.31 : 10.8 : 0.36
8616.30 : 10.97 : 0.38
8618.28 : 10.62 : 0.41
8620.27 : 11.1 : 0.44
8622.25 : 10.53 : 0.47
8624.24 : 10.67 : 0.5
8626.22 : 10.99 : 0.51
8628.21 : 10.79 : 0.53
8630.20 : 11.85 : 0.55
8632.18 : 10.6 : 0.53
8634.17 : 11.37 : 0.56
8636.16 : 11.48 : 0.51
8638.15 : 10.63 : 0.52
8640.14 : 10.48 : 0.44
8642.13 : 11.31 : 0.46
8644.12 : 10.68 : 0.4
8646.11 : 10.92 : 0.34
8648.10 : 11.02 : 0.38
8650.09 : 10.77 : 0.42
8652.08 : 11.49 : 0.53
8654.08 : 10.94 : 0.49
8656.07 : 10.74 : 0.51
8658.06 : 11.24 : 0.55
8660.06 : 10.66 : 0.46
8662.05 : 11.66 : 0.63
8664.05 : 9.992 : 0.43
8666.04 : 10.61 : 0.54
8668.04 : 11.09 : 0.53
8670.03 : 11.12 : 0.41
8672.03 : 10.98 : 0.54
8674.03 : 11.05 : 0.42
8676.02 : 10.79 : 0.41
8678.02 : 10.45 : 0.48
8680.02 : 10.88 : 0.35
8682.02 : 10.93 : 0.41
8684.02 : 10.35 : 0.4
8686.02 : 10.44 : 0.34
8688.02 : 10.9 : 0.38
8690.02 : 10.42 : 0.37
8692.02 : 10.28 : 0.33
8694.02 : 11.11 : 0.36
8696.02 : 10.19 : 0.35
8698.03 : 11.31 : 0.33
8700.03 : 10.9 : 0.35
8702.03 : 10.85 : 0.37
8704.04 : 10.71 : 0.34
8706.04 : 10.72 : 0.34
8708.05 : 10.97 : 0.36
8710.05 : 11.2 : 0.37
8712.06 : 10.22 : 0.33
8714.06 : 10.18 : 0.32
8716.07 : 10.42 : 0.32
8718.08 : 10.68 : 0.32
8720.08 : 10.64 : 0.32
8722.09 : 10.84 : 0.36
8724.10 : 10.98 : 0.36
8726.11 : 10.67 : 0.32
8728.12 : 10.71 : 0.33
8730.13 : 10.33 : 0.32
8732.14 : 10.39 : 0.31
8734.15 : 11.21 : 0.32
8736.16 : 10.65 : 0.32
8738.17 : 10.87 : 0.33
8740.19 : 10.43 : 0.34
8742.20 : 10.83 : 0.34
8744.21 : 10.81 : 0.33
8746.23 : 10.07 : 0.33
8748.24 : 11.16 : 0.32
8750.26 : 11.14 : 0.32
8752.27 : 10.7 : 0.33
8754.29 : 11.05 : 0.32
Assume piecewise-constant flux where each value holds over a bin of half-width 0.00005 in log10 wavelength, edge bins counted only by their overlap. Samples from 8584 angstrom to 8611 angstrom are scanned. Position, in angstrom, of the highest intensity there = 8590.55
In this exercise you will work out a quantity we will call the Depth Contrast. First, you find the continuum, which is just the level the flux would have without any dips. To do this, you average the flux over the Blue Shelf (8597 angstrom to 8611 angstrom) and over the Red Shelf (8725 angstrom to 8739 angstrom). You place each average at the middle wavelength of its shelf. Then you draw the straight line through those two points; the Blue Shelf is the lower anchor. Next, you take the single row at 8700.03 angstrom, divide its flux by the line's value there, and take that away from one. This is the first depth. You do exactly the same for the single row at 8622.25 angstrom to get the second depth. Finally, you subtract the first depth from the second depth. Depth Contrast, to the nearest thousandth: 0.029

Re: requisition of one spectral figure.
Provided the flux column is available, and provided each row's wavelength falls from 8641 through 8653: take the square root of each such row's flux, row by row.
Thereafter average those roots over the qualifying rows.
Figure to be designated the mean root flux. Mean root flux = 3.321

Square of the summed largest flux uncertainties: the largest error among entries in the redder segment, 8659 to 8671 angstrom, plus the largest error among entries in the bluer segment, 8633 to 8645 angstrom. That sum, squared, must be 1.4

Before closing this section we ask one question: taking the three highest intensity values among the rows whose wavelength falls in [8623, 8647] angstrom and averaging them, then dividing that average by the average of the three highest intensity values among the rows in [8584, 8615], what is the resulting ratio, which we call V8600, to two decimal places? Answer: 1.05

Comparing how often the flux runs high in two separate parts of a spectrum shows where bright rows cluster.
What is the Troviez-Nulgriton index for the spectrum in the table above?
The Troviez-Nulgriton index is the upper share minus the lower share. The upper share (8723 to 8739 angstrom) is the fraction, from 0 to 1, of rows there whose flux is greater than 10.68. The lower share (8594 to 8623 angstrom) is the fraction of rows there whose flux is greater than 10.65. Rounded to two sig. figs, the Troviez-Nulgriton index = 0.10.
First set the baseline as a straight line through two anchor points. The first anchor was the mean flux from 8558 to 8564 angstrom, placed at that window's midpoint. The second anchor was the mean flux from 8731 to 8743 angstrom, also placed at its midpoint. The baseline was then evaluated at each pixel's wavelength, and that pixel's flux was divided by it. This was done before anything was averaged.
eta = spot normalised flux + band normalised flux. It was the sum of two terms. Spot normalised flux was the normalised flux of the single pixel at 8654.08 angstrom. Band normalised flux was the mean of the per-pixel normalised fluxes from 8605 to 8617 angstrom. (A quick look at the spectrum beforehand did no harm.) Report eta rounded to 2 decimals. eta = 2.04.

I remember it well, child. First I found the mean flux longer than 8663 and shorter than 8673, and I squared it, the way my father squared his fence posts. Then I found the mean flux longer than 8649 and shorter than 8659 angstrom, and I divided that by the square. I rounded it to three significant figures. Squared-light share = 0.0953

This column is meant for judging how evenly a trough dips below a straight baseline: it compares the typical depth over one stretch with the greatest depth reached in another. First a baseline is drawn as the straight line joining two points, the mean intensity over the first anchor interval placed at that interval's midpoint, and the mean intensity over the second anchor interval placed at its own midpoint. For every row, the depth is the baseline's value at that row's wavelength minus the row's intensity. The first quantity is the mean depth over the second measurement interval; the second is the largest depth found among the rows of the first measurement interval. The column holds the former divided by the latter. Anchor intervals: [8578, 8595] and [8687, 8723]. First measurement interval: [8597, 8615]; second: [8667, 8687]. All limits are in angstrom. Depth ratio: -1.7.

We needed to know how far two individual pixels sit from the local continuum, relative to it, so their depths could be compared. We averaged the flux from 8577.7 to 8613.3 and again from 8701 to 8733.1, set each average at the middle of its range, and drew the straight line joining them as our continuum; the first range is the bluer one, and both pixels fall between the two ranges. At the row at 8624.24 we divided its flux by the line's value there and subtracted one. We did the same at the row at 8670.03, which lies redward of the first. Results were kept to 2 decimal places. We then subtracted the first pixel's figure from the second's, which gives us 0.04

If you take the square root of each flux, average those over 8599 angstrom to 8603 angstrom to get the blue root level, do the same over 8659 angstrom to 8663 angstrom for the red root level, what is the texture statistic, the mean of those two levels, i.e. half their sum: 3.30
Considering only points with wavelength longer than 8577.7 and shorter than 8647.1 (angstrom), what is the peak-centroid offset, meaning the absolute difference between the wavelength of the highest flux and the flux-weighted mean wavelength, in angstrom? 17.4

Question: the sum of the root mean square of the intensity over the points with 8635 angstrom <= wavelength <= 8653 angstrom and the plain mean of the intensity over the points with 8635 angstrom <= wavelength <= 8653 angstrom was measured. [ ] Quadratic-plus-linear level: 22.0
